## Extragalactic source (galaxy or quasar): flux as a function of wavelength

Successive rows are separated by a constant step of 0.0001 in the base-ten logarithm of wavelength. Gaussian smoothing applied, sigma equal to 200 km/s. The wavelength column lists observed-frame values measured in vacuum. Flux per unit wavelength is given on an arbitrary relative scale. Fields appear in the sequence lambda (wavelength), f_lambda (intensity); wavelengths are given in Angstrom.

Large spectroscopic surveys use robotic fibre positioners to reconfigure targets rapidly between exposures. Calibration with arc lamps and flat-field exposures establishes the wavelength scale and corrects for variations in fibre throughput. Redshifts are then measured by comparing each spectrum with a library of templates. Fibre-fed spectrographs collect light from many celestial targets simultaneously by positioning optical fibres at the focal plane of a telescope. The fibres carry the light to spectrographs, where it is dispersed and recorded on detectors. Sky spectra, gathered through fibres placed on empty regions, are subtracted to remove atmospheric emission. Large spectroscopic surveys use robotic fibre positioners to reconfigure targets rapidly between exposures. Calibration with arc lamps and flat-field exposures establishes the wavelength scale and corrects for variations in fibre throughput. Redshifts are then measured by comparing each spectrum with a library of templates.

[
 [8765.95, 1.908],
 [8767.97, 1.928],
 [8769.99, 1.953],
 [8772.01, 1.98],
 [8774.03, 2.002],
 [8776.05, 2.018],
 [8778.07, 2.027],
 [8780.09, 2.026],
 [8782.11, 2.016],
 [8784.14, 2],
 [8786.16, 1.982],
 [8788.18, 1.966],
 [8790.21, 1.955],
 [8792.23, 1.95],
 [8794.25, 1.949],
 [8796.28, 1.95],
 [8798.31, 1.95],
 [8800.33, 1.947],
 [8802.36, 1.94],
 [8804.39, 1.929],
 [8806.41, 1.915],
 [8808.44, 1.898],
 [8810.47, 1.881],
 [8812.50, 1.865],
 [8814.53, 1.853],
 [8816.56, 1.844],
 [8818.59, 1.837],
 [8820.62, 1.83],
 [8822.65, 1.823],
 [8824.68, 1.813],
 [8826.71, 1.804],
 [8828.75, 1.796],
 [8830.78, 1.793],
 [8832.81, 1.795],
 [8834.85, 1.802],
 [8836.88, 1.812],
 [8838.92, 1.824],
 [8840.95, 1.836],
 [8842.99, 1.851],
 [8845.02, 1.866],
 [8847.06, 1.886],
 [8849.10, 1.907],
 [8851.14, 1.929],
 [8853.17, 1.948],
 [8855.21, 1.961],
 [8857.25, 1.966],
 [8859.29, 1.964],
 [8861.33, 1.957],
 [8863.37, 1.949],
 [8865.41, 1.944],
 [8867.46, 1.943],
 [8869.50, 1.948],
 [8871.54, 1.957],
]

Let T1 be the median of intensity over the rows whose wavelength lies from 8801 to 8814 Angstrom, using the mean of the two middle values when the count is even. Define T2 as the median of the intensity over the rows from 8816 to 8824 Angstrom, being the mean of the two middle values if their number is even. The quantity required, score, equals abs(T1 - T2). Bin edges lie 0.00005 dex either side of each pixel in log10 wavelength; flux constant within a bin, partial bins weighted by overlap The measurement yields 0.073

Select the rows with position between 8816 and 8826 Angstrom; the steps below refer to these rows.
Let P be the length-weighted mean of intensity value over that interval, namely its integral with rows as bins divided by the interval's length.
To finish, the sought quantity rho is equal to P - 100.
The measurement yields -98.2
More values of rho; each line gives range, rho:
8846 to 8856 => -98.1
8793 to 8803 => -98.1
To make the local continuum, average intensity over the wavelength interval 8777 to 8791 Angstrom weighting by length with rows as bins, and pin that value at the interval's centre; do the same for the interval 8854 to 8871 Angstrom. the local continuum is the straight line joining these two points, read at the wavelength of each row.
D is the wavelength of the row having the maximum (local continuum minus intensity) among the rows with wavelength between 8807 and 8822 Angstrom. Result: 8820.62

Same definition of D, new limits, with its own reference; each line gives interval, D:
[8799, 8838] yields 8830.78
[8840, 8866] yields 8840.95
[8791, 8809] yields 8808.44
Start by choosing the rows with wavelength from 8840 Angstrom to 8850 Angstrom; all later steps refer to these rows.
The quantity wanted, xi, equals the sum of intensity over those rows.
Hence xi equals 9.3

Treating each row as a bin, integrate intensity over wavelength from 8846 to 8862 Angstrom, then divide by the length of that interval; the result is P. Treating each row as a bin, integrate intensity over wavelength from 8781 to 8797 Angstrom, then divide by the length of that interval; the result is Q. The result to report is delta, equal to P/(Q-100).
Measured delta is -0.0198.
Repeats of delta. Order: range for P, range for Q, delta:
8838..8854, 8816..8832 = -0.0192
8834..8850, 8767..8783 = -0.0189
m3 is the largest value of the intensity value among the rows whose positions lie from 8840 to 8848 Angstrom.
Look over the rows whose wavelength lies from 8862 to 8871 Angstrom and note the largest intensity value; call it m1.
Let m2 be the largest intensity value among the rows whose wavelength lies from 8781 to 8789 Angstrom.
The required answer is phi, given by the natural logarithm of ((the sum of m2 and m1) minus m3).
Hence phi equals 0.73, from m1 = 1.949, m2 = 2.016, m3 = 1.886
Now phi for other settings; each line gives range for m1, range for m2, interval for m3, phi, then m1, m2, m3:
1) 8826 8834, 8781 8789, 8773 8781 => 0.58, 1.804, 2.016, 2.027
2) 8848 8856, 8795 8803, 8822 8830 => 0.74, 1.961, 1.95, 1.823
